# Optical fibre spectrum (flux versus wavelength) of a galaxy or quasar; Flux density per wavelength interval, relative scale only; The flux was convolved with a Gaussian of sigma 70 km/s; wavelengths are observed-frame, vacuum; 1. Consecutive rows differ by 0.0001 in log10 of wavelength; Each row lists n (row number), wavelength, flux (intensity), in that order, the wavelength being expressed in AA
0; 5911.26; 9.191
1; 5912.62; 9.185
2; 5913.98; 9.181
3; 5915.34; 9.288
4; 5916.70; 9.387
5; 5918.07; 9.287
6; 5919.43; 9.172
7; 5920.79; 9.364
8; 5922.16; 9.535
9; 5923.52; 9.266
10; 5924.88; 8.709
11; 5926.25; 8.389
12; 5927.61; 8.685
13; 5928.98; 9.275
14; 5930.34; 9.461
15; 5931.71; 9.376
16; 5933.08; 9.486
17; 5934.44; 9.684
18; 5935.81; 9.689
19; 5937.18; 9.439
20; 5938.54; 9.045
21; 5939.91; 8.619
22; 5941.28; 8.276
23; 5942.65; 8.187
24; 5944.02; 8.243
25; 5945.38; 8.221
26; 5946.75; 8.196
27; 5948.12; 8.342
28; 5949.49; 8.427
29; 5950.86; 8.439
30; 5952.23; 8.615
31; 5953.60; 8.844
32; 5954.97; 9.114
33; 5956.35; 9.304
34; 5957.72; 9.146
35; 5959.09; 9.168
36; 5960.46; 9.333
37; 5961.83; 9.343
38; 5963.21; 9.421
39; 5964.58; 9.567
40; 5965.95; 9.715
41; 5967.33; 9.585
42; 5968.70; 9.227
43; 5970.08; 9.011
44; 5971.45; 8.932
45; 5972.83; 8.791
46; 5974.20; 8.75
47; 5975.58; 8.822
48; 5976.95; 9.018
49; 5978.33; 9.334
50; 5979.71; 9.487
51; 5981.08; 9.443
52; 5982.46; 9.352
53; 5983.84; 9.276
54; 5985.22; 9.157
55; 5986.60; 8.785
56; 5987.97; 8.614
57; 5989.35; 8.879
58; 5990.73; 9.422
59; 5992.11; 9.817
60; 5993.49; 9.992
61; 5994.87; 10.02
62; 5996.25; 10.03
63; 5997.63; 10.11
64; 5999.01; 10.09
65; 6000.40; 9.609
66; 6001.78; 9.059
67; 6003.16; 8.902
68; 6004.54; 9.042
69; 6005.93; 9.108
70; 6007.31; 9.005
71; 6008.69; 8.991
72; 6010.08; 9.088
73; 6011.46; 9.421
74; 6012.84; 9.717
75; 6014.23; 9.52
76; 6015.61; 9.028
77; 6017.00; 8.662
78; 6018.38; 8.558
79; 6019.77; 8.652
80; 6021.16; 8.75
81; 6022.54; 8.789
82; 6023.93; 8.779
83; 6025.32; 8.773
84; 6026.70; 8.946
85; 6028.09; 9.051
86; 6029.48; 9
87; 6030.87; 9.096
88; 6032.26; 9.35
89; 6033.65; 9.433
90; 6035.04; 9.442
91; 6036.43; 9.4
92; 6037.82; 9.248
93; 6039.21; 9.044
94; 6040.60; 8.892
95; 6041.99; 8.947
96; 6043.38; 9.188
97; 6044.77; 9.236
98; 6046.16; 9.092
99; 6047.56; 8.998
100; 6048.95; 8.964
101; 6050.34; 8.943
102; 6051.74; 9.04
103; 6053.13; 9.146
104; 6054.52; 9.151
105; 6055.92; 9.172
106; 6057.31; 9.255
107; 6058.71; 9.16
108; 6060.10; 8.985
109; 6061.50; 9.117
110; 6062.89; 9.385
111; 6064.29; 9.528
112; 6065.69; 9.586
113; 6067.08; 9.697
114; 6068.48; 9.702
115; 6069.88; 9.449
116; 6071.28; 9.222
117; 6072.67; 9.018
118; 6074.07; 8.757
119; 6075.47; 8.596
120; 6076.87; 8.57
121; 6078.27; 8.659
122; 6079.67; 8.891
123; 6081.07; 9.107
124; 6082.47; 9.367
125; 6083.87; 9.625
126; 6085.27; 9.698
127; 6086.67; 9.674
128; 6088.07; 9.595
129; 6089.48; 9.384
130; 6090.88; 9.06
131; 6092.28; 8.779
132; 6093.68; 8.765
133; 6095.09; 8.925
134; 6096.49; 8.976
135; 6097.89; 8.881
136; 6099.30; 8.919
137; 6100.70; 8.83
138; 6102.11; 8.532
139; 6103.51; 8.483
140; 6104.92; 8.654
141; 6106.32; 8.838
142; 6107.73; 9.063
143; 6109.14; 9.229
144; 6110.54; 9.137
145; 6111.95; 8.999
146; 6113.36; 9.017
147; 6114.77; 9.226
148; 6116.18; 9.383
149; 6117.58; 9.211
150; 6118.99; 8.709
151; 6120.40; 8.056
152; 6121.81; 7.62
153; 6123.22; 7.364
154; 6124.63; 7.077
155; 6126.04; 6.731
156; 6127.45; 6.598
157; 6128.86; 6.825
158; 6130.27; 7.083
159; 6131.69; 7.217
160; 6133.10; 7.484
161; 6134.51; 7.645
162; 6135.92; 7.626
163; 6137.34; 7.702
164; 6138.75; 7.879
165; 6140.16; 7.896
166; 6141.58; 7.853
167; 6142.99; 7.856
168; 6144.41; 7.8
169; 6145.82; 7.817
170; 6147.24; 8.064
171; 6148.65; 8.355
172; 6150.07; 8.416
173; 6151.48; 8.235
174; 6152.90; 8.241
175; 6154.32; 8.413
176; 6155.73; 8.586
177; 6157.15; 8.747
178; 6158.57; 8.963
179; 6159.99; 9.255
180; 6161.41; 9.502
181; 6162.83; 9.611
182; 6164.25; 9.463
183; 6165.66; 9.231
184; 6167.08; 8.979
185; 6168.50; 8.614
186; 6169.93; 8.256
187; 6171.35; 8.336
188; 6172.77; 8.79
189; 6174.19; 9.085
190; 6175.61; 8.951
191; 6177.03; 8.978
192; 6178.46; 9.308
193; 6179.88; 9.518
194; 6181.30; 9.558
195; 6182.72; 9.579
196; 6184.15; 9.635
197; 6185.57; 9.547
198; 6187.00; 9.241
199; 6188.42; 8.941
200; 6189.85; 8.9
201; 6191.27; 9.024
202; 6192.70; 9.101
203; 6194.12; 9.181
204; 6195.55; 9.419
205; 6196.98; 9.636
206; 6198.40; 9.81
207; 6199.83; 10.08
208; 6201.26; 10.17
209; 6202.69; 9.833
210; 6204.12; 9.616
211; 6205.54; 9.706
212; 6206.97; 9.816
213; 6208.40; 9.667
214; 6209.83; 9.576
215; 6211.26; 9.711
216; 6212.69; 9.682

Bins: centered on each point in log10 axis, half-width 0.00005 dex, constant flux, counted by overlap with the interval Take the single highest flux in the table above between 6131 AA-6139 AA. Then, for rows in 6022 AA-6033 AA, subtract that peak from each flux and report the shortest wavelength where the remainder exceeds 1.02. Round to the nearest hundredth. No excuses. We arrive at 6026.70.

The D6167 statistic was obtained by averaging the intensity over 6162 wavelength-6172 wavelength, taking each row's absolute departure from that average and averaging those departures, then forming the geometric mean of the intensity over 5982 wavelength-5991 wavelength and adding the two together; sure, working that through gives 9.51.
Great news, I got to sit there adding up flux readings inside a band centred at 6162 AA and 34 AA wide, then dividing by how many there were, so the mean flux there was 8.8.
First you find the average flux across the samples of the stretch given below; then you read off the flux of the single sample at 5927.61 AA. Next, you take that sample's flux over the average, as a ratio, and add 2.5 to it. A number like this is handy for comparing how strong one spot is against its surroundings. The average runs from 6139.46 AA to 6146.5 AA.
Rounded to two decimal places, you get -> 3.61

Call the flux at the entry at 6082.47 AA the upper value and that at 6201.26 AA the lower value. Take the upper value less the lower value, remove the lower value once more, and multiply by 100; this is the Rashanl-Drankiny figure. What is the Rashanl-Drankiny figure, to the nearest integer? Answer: -1097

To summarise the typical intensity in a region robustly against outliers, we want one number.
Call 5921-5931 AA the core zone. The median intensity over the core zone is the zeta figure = 9.27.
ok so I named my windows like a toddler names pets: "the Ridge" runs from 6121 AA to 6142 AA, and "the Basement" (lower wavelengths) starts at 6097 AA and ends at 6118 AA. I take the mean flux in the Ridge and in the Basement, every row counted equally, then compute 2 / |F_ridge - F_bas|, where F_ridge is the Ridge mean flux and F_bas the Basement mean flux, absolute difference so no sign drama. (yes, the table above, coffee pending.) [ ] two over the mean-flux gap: 1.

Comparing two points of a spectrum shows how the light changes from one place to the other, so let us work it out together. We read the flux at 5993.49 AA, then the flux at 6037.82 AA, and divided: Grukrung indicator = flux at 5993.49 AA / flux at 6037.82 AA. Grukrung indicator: 1.08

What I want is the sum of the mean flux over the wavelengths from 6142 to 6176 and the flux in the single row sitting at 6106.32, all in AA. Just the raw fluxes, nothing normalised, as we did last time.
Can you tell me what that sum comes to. 17.5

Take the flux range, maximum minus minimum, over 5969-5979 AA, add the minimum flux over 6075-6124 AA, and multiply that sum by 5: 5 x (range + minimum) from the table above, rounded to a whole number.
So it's 40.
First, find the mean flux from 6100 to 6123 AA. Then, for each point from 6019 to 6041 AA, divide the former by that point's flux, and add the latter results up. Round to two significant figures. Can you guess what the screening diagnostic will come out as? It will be 16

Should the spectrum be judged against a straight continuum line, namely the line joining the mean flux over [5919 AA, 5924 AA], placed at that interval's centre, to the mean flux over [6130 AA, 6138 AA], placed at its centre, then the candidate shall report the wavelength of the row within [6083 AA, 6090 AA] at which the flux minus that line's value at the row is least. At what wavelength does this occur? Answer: 6089.48 AA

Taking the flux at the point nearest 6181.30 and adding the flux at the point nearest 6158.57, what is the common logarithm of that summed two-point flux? 1.27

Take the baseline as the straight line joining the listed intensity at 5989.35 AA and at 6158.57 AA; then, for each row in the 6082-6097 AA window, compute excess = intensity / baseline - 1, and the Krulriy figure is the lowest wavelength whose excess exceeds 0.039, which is 6082.47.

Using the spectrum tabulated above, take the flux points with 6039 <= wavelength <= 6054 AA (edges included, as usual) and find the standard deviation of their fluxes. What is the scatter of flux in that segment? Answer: 0.11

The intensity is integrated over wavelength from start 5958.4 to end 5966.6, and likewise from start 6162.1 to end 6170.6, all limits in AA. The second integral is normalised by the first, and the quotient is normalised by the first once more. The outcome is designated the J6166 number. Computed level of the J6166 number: 0.0128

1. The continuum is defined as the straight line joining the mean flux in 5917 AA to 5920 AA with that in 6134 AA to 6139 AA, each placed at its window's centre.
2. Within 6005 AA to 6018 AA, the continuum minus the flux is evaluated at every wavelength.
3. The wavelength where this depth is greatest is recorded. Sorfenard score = 6017.00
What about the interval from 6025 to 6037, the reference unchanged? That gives 6025.32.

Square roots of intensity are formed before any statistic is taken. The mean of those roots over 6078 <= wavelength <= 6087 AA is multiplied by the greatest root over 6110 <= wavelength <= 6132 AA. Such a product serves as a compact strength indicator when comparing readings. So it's 9.3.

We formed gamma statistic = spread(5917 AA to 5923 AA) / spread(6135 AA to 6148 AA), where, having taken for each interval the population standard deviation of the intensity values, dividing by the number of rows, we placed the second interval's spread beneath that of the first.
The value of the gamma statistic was 1.1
